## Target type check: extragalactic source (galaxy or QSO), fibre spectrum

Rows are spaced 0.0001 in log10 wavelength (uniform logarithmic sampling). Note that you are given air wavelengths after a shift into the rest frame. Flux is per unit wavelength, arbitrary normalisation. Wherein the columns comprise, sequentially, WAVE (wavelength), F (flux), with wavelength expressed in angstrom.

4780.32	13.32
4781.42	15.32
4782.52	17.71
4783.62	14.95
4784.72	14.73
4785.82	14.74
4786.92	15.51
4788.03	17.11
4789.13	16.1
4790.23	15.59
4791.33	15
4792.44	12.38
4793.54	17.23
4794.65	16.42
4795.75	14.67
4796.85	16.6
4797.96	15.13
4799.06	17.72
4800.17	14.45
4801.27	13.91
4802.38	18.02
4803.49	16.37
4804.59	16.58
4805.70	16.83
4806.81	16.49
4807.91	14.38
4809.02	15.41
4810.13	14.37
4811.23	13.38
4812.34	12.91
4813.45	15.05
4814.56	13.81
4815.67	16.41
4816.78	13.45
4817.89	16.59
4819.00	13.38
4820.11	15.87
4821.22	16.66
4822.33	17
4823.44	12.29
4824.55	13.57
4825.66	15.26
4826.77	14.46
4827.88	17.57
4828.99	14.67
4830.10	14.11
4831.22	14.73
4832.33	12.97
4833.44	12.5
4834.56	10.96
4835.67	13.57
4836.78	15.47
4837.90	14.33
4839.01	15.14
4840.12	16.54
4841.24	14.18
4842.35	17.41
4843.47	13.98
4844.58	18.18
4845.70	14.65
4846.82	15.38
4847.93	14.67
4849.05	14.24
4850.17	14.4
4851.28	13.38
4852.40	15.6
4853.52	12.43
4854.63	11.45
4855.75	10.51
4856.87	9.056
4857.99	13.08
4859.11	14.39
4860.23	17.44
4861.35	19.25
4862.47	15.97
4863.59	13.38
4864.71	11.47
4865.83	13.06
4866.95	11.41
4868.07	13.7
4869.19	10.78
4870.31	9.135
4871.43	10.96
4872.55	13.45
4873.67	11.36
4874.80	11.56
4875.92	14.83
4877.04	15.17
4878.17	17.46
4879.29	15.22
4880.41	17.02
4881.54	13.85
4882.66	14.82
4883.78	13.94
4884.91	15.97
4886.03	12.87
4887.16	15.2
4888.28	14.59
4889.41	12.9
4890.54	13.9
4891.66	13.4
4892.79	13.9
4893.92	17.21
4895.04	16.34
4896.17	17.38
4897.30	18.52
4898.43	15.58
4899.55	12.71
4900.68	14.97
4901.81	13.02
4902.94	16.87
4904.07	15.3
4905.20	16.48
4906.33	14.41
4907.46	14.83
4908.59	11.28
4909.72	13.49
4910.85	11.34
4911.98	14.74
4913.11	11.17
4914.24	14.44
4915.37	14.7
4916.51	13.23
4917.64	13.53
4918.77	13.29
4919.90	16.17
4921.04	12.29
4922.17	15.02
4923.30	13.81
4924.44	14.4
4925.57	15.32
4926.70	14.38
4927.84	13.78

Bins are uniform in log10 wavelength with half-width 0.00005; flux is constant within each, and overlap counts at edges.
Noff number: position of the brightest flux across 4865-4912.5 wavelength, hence 4897.30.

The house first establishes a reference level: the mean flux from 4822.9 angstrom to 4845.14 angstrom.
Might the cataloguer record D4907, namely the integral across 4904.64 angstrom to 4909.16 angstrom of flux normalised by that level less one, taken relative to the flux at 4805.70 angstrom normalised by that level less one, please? -0.7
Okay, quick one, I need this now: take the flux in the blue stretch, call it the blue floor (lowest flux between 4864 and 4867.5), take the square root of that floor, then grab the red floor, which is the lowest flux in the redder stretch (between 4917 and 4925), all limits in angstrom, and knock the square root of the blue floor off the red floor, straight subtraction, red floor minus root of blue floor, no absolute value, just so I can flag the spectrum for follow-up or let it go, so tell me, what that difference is 8.9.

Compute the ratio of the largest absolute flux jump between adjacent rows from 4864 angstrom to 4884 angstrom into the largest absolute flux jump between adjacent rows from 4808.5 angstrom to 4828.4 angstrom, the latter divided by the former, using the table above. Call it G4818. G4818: 1.44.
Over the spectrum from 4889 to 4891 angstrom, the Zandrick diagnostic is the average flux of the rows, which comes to 13.4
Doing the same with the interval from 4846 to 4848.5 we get 15.0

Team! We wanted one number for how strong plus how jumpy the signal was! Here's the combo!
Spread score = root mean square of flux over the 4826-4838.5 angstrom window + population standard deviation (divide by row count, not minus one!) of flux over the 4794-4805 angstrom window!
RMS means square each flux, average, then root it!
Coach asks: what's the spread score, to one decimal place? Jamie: 15.5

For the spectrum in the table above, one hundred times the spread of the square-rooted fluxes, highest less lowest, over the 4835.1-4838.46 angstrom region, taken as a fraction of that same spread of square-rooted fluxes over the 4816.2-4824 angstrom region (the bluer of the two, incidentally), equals 40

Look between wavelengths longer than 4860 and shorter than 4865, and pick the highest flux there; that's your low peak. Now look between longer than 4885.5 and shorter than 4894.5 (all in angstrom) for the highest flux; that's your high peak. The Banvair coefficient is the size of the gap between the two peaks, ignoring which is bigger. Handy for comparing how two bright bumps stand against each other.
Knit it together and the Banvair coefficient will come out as 2.0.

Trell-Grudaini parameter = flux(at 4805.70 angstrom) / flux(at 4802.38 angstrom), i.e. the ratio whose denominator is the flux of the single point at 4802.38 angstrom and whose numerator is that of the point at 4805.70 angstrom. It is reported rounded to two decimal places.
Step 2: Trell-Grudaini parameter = 0.93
